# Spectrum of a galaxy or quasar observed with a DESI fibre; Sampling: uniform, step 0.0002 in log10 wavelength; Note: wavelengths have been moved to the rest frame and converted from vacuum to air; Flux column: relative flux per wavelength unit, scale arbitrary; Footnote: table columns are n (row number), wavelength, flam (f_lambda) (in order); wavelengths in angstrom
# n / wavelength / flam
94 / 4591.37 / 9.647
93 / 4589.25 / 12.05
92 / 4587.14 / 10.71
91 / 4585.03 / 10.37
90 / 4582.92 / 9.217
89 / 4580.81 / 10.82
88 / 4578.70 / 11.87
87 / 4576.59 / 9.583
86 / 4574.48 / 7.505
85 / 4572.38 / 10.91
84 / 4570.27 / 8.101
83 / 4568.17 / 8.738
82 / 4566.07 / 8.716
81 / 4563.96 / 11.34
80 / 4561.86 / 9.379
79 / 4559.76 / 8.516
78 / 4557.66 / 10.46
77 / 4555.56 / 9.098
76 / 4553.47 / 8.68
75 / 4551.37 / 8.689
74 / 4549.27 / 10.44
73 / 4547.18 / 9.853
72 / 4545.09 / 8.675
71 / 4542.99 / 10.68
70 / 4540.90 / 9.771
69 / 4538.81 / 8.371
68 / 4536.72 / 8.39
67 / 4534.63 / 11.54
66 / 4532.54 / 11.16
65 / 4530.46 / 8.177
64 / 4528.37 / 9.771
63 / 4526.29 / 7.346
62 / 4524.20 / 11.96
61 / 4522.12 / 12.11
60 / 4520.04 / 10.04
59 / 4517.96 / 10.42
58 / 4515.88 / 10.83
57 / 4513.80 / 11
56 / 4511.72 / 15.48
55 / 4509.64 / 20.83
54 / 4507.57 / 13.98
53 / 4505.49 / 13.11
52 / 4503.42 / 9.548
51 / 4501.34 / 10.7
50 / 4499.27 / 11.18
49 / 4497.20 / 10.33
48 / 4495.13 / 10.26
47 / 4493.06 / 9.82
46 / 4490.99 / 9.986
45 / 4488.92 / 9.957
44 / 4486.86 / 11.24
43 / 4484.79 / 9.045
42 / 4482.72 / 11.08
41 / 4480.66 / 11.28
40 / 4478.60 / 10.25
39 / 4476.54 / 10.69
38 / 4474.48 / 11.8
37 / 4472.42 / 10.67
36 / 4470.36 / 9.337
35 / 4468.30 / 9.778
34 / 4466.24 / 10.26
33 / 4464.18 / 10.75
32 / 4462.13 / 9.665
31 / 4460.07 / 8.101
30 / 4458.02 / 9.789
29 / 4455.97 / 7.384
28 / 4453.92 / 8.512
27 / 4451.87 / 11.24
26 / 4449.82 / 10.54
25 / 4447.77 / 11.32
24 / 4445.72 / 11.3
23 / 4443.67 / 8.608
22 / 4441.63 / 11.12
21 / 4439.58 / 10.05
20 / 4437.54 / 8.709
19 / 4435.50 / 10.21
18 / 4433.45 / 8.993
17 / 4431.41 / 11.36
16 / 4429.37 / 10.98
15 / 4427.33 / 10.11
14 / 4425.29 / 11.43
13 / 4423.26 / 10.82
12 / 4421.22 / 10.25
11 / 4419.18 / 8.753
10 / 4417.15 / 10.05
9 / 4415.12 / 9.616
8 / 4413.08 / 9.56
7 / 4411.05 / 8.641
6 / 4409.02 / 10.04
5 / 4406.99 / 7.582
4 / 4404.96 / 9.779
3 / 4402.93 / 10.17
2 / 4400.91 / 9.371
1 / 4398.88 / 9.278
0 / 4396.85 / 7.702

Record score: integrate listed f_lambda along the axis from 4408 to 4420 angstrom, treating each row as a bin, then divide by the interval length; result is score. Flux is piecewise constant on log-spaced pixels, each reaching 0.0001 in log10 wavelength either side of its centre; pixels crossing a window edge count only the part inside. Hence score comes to 9.5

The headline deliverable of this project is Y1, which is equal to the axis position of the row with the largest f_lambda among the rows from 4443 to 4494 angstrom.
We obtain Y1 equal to 4474.48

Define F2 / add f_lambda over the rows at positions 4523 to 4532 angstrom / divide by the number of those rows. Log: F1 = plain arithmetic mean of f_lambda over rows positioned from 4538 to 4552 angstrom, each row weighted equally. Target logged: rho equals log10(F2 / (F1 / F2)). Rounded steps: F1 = 9.5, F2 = 9.3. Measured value 0.96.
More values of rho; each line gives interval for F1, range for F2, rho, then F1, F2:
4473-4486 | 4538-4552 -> 0.93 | 10.7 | 9.5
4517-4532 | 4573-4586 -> 0.99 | 10.0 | 9.9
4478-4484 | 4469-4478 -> 1.02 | 10.9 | 10.6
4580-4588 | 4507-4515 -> 1.36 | 10.3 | 15.3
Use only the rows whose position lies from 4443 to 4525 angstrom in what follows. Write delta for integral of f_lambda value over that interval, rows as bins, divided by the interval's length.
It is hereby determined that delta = 10.9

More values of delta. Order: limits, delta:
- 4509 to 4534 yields 11.4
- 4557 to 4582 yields 9.6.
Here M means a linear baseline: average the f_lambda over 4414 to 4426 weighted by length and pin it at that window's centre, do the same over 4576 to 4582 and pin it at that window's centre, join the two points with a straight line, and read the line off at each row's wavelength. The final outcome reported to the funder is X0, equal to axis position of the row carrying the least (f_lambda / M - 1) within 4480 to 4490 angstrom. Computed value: 4484.79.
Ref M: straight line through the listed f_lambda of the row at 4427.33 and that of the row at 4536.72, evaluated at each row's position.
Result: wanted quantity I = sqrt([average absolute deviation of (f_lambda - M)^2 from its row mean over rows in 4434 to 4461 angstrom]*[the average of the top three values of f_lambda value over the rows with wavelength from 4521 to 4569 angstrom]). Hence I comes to 3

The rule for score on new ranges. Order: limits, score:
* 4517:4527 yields 10.5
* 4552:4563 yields 9.2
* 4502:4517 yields 13.4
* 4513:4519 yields 10.7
